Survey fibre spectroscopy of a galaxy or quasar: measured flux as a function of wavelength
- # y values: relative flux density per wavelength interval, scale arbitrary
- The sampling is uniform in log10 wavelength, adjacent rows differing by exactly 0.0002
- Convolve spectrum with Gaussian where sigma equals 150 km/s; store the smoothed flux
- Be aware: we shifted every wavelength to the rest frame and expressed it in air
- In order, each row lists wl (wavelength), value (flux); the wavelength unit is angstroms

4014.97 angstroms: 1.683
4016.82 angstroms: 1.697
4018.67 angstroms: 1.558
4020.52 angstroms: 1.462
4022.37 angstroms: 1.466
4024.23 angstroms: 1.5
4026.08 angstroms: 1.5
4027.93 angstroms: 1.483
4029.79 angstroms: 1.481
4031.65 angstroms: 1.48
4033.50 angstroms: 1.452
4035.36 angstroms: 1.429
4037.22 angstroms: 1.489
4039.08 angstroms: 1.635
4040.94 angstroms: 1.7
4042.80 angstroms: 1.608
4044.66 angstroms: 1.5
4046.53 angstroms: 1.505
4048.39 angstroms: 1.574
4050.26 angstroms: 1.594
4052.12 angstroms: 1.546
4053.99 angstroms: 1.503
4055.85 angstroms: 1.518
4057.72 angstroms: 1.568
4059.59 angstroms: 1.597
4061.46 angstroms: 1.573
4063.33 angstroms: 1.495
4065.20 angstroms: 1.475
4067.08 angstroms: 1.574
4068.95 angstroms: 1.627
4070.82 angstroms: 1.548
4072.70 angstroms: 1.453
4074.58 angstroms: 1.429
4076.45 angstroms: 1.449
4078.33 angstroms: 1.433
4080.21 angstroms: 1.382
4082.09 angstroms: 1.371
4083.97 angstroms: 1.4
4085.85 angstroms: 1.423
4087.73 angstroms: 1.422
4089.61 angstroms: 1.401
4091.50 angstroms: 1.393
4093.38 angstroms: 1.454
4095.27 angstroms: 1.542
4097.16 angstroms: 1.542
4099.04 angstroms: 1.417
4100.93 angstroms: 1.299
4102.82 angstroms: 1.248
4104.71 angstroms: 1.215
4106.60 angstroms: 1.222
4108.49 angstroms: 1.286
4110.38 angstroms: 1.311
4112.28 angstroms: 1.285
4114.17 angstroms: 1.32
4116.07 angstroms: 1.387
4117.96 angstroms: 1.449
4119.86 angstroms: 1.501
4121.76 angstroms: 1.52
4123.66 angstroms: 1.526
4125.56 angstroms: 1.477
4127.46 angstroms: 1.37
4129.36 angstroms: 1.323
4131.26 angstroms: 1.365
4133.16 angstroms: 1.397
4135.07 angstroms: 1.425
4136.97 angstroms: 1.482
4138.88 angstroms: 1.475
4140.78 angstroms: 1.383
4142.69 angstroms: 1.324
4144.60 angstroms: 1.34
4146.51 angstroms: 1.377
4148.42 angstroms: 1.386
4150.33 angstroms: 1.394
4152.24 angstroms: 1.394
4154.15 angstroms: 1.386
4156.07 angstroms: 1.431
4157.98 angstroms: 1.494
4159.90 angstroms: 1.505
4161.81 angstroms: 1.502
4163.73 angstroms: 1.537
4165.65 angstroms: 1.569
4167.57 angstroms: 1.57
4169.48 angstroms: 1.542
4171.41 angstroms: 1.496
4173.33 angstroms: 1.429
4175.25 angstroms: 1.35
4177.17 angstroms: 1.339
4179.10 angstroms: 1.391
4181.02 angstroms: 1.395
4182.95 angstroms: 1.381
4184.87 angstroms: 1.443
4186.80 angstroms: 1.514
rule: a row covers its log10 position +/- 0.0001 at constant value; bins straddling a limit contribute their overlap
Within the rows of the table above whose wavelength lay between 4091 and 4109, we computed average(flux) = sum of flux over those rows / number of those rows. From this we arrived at 1.36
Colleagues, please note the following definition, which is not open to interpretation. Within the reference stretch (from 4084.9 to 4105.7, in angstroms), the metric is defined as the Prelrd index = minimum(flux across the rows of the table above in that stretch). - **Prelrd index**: 1.215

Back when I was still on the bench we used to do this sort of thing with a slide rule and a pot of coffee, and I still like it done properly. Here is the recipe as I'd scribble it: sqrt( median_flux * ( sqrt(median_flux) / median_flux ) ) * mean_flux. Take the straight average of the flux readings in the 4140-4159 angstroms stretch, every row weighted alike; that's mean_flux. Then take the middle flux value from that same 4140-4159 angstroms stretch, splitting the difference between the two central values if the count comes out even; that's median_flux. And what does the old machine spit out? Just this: 1.51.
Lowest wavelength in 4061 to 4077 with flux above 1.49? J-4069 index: 4061.46 angstroms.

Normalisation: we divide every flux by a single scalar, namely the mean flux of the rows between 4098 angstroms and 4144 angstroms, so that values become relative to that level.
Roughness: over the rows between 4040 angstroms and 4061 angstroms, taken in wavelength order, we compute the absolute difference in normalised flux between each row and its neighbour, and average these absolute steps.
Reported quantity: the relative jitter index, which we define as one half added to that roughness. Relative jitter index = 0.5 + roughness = 0.535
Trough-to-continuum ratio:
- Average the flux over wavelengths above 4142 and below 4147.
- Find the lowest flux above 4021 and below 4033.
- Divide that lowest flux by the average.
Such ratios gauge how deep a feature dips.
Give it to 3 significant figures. 1.09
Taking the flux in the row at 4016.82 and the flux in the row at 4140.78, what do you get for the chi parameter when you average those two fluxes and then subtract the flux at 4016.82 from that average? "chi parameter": -0.16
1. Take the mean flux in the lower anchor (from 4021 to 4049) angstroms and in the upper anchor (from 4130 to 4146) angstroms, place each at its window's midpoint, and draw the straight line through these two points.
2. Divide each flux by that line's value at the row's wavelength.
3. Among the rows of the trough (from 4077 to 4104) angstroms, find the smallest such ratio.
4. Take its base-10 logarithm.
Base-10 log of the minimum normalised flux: -0.062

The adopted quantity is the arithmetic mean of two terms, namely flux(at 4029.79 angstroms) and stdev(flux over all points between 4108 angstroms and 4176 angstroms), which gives 0.78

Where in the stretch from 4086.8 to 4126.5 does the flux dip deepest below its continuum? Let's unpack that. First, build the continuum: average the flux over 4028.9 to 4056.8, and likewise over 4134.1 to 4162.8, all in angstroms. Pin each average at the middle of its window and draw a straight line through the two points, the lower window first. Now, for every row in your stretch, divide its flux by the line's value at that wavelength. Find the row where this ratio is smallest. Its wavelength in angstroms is 4104.71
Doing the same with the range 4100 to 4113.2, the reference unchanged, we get 4104.71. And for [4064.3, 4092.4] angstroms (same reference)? 4082.09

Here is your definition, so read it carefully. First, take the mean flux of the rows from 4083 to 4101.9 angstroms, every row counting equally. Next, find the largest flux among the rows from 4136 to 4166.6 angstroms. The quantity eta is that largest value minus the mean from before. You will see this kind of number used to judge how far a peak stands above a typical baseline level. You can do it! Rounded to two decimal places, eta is 0.14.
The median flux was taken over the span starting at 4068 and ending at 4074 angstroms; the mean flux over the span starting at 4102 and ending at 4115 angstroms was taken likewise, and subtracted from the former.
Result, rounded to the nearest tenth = 0.3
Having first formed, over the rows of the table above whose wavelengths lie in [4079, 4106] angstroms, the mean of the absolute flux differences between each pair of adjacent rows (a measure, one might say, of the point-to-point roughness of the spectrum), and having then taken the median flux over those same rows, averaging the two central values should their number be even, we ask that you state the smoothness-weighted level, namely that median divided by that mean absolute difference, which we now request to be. 32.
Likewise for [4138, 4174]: 46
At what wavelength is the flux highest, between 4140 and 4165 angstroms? 4163.73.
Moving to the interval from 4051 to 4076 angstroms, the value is 4068.95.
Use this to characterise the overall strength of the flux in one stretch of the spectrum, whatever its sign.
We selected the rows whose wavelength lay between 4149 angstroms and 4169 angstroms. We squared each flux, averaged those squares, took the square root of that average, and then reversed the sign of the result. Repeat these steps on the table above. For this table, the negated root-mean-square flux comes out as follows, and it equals -1.48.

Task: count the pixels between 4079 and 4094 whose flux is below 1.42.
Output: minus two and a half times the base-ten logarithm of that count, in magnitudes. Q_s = -1.7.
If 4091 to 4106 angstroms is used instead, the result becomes -1.7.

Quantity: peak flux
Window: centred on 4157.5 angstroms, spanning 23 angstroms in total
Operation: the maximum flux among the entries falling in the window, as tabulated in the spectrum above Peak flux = 1.57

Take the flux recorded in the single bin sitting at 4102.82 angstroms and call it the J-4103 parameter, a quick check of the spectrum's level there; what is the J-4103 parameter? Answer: 1.248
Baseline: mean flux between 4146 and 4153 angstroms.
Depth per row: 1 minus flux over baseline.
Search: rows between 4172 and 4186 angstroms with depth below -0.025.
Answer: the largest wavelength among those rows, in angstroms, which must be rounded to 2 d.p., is 4184.87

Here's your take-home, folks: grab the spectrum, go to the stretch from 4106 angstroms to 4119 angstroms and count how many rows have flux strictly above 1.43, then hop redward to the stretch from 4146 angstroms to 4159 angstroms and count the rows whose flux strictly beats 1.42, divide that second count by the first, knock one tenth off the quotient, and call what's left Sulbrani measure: 1.9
